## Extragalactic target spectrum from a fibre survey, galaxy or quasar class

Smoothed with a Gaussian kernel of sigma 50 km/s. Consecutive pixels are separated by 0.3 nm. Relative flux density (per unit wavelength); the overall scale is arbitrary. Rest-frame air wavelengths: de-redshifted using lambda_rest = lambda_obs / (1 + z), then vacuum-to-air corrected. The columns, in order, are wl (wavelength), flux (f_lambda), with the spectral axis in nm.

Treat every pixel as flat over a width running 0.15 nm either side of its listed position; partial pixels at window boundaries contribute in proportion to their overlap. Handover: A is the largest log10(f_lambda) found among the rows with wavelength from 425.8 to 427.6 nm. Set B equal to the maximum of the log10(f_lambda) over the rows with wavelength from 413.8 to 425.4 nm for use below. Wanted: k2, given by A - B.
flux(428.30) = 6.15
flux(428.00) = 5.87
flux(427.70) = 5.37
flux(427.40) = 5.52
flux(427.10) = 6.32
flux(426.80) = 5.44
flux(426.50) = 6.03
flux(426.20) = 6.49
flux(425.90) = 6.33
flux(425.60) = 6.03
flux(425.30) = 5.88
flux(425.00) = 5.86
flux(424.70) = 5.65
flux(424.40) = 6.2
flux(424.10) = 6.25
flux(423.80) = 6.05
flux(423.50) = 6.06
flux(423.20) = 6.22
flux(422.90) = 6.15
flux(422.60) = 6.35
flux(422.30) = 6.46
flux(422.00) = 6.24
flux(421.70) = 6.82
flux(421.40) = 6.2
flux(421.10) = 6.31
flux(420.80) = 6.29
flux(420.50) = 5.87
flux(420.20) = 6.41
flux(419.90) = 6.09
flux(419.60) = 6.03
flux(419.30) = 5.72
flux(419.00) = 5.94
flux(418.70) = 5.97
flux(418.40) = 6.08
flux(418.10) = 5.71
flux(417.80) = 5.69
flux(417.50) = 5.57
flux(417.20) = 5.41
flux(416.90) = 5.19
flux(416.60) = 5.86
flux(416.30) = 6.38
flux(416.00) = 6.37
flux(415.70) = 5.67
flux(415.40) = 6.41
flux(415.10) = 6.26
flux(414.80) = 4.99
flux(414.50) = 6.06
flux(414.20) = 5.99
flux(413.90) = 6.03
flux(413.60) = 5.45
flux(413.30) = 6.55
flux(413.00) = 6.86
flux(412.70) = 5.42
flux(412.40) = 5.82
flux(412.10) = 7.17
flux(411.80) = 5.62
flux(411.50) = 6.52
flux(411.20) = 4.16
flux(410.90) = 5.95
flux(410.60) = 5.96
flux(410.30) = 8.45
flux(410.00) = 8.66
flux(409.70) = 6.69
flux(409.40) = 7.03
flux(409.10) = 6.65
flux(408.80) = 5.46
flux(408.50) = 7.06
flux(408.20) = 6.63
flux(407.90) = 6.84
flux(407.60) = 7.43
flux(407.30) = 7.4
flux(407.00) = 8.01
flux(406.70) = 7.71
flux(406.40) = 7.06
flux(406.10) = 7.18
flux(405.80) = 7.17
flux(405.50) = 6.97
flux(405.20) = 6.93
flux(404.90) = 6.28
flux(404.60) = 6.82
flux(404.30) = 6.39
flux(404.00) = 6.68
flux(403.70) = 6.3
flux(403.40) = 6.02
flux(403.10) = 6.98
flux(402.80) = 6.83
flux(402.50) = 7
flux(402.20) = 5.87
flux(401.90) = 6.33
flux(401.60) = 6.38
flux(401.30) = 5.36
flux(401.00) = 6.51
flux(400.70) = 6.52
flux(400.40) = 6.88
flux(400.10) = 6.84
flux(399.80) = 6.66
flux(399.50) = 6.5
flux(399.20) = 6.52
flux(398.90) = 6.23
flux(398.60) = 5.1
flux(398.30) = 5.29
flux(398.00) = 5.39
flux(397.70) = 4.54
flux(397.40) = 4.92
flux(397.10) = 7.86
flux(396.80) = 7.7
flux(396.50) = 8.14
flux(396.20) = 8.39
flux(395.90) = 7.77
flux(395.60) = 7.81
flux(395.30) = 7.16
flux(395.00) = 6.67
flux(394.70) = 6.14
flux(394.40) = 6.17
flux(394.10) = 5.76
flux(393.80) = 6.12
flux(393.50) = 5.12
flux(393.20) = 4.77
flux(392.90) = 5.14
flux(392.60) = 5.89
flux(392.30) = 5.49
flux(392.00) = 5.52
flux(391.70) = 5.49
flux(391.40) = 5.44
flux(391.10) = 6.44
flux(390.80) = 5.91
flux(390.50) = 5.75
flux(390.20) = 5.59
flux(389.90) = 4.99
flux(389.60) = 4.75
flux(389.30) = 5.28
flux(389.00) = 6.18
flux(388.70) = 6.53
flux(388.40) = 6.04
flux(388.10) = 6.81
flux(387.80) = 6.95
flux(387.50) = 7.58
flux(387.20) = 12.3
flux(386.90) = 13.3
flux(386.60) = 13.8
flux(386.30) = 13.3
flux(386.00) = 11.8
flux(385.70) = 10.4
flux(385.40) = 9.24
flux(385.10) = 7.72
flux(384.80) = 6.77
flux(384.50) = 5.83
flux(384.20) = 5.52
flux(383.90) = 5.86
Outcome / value -0.02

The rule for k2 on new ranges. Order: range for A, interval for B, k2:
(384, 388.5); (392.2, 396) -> 0.25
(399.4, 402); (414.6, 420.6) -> 0.03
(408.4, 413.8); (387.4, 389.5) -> 0.06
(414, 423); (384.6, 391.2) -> -0.31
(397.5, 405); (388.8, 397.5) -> -0.08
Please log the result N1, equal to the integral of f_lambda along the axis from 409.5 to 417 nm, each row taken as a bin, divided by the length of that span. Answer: 6.2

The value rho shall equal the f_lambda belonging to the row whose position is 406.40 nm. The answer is 7.06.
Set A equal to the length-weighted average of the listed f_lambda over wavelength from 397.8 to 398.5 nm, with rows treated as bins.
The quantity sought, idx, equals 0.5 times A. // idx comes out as 2.6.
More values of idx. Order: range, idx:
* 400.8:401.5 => 3.0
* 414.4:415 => 2.8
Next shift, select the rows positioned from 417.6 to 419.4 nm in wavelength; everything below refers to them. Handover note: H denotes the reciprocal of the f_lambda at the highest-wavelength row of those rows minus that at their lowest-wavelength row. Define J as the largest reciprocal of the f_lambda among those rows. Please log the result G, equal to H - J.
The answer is -0.177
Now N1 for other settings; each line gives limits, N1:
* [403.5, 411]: 6.9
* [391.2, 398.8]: 6.2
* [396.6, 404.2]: 6.3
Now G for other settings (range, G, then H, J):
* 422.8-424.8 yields -0.163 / 0.014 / 0.177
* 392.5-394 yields -0.216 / -0.006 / 0.210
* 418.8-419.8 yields -0.177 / -0.003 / 0.175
